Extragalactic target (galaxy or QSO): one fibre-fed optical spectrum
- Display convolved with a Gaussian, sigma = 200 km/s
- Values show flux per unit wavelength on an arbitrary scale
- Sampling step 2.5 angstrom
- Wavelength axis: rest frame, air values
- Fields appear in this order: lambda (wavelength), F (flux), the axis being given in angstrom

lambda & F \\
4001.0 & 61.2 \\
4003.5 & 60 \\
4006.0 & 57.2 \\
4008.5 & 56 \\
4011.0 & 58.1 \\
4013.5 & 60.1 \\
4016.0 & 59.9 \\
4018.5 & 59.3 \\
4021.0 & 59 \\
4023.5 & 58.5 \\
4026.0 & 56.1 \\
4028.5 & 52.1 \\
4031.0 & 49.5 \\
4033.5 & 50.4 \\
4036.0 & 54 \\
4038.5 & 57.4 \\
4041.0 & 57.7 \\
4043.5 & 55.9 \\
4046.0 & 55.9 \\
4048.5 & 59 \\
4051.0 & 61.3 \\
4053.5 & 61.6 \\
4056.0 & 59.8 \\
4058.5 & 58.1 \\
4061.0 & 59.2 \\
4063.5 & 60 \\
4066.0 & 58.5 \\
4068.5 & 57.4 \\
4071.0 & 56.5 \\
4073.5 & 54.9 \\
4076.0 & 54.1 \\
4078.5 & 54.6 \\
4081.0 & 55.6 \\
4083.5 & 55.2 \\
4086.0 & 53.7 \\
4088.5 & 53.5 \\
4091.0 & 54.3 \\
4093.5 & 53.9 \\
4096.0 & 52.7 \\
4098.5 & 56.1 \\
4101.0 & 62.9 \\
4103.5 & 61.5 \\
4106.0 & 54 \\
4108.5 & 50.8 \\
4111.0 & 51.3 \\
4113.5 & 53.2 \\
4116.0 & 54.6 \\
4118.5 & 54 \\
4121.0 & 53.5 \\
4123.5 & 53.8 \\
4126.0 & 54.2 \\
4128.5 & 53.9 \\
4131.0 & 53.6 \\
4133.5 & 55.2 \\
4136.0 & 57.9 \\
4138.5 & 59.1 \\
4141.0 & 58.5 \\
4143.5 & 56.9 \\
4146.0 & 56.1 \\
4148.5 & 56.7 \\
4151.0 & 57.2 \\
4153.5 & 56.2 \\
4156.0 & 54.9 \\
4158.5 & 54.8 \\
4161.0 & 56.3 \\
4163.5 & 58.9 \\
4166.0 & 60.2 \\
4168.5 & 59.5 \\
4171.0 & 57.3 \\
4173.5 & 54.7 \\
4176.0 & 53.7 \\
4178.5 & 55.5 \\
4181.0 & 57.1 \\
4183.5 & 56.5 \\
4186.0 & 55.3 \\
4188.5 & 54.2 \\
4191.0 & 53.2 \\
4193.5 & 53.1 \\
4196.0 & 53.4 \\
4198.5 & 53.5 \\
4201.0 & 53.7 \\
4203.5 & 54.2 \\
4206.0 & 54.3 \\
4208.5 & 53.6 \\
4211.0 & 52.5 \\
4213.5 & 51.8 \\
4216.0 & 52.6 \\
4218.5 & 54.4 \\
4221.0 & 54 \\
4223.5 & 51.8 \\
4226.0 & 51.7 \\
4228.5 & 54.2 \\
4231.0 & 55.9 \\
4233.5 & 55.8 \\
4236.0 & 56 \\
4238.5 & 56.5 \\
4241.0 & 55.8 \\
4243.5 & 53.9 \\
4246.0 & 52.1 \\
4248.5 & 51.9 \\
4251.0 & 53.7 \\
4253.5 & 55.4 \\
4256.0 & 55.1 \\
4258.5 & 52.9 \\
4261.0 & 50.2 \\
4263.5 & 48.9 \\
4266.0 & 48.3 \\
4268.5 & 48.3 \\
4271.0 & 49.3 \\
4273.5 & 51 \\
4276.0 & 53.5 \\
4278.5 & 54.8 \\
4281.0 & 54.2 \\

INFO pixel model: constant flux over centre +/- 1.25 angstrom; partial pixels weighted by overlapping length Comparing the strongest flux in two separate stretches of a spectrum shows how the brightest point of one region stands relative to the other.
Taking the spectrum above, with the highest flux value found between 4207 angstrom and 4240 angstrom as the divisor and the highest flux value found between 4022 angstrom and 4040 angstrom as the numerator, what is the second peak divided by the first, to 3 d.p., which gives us 1.035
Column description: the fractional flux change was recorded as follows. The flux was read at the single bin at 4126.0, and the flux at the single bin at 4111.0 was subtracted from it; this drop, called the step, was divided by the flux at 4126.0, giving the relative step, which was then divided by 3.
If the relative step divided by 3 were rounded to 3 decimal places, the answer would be 0.018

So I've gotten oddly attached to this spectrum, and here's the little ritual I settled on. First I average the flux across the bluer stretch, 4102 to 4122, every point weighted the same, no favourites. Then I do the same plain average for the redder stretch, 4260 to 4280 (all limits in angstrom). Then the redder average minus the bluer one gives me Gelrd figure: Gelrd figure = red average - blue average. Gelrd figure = -3.6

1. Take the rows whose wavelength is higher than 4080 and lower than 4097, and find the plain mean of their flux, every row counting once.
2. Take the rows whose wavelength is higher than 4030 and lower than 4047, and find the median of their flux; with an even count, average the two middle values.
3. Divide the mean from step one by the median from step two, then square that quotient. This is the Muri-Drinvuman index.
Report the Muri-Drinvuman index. 0.94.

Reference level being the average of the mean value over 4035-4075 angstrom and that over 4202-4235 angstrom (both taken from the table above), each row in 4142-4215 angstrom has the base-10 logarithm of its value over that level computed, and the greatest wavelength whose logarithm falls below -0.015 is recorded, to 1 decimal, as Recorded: 4213.5 angstrom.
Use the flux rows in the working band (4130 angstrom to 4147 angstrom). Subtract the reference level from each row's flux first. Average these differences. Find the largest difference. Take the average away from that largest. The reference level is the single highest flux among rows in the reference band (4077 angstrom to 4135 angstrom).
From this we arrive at 2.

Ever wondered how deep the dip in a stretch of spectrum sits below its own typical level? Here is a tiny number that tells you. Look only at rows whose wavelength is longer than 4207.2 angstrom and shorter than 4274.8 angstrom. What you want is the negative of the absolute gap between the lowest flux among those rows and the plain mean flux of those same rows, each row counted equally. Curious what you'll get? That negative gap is -4.6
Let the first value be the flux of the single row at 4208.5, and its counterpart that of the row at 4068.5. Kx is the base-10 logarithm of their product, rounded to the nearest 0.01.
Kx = 3.49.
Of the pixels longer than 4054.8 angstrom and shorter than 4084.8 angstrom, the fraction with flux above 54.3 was 0.9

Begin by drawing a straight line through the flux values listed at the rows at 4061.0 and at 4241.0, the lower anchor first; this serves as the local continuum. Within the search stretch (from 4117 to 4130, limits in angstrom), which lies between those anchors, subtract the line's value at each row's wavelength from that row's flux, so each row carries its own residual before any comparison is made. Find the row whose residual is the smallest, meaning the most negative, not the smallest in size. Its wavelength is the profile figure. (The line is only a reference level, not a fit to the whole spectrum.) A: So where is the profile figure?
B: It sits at 4121.0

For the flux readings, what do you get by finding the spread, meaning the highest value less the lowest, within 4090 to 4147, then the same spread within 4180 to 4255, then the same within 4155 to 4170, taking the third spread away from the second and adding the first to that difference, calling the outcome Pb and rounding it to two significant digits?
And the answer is 12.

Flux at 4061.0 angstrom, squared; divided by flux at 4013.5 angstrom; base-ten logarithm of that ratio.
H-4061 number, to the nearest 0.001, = 1.766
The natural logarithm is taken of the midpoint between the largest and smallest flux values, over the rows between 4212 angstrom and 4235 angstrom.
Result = 3.99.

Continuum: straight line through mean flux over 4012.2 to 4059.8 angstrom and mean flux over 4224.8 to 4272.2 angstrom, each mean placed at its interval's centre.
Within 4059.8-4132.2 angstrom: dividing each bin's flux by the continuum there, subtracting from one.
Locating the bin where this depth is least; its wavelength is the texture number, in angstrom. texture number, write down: 4101.0 angstrom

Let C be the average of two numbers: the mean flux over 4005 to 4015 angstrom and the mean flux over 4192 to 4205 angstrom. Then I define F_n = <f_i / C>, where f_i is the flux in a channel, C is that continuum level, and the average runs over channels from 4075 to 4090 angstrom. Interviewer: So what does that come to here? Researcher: 0.977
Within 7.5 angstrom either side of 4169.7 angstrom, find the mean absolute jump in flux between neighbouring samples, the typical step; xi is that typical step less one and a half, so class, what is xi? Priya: 0.1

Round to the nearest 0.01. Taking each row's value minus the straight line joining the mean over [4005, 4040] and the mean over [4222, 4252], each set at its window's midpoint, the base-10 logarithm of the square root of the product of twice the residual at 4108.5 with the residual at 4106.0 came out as 0.56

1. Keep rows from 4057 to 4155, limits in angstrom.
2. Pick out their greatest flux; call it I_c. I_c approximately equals 62.9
